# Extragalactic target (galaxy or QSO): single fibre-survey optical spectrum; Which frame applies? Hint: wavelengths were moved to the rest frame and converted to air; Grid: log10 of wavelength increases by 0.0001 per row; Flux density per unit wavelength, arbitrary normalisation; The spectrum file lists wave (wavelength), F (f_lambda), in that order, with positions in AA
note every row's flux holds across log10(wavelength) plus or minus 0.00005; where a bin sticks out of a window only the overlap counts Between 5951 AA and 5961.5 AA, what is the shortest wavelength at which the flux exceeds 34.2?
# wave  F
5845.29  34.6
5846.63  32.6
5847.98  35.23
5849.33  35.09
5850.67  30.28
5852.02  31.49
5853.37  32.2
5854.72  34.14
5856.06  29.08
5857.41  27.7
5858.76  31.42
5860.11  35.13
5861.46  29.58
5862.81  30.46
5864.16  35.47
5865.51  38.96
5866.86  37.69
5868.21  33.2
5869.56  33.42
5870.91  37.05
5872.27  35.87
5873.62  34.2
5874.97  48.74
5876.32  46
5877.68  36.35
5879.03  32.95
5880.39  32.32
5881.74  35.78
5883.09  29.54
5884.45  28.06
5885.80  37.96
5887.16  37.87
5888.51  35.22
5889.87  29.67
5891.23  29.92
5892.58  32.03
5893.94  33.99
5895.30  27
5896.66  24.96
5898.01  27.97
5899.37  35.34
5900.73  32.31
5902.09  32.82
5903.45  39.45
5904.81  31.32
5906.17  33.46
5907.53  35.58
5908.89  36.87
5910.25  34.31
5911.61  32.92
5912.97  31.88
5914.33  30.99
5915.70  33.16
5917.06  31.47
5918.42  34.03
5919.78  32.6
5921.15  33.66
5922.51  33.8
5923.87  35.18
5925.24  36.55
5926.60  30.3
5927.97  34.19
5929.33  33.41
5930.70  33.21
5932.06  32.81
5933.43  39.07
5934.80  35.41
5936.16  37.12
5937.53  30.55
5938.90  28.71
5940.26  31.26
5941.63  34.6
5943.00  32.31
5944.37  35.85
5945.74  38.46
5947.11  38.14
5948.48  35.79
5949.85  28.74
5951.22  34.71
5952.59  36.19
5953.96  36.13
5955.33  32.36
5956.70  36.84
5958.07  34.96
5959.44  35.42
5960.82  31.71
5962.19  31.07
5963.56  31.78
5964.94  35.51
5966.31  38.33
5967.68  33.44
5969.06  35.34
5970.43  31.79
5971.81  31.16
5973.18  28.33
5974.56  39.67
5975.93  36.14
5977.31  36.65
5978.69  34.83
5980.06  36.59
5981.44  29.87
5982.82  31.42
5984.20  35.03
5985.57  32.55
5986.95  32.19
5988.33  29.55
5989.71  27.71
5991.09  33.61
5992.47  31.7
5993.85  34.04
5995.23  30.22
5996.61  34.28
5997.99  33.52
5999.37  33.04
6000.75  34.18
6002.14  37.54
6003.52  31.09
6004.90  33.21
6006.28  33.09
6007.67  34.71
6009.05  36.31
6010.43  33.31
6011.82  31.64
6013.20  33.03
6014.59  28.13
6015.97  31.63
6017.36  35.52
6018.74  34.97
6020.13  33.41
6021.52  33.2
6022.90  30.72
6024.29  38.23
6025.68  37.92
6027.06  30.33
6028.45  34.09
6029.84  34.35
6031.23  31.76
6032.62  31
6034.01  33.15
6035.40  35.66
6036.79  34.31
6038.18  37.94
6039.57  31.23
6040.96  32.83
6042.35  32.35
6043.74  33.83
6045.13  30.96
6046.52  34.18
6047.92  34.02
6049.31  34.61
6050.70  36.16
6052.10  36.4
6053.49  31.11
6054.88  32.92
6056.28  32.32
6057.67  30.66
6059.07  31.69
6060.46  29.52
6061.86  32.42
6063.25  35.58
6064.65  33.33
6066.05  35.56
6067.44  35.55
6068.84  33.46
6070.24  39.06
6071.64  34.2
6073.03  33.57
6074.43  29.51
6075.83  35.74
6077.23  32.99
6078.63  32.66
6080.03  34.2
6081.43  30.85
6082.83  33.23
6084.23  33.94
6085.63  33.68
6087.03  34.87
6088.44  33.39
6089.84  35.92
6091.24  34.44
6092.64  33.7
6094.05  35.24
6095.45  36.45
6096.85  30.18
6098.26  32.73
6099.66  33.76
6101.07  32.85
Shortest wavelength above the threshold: 5951.22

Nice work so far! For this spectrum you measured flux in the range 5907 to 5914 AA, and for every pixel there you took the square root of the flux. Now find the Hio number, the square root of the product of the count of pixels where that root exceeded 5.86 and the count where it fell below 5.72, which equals 1.4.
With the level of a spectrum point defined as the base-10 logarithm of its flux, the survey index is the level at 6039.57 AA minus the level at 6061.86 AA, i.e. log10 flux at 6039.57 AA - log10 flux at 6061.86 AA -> -0.016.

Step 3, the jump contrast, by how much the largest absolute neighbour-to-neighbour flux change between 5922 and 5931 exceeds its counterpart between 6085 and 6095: 4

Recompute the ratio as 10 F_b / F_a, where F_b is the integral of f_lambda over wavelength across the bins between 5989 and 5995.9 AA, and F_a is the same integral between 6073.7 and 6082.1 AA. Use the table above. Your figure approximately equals 7.9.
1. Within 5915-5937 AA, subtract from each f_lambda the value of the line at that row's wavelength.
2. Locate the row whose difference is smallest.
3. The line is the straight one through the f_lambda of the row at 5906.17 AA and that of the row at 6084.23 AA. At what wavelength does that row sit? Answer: 5926.60 AA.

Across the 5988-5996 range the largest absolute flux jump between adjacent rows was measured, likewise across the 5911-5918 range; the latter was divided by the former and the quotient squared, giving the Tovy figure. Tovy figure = 0.14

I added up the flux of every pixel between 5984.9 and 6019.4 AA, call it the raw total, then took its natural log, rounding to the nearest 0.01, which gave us 6.71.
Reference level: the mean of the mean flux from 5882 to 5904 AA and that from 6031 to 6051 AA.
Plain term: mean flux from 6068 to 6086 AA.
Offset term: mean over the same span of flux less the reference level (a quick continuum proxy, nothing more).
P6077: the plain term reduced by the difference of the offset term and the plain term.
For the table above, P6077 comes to 66.5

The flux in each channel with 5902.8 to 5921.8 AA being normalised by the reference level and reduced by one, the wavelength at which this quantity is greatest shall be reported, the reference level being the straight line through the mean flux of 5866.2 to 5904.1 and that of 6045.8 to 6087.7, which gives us 5903.45 AA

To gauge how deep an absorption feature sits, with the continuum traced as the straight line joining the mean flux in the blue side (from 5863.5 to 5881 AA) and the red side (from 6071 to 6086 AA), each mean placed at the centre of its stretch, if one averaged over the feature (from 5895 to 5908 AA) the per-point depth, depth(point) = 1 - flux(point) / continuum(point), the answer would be 0.12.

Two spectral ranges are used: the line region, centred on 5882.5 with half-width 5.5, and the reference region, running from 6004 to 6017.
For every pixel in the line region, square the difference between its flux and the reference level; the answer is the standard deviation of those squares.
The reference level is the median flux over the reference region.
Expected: 10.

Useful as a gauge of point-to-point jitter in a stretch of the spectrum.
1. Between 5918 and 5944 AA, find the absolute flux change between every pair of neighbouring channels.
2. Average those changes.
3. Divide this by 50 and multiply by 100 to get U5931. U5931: 5.0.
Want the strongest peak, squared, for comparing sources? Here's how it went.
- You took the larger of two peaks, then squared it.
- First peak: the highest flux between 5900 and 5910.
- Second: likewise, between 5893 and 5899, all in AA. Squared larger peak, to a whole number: 1556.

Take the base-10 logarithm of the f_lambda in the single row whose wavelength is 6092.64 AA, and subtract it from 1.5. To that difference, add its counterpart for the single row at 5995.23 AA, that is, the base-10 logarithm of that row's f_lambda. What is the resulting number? 1.45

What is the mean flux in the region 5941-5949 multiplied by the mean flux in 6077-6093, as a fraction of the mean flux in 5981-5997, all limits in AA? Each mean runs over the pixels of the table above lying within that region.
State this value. 37.9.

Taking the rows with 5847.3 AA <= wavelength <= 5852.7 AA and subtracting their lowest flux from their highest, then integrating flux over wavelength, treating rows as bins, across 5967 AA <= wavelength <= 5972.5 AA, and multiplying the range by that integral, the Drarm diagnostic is 896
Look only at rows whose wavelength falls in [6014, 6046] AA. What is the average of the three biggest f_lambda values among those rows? 38.0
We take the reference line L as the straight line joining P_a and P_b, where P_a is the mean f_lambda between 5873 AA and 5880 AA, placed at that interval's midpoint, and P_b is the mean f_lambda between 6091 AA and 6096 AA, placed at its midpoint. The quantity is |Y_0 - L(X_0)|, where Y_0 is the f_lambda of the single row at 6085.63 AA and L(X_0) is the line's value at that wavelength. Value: 1.4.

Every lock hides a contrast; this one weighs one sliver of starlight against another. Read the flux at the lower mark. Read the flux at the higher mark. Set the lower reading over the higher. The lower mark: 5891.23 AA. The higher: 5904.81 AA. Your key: 0.955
